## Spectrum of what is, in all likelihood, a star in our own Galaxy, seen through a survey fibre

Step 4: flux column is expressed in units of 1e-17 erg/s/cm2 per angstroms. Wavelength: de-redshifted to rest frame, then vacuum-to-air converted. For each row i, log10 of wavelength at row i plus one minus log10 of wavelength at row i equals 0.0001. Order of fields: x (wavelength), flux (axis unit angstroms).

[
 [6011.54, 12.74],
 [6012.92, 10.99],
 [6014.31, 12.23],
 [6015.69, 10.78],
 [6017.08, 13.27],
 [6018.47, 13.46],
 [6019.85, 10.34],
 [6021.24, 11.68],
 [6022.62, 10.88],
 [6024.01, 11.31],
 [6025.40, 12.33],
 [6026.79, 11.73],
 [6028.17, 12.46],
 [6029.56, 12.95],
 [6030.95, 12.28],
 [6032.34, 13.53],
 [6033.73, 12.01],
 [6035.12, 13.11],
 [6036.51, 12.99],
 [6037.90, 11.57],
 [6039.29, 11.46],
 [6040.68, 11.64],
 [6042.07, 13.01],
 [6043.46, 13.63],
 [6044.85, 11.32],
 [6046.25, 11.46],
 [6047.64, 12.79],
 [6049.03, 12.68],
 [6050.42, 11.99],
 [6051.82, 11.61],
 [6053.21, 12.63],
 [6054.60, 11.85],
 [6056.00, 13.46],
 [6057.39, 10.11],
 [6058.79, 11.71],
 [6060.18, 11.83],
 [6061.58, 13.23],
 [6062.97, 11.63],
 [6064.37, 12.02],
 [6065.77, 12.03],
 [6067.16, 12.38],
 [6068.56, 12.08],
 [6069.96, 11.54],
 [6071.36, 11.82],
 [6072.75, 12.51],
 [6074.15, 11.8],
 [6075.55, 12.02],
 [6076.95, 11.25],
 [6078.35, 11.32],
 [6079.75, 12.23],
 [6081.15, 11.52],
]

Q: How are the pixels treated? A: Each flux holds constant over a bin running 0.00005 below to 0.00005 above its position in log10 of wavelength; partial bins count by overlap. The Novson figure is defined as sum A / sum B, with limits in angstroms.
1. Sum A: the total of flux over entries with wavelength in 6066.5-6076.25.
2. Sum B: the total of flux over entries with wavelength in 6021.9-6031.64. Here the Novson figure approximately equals 1.00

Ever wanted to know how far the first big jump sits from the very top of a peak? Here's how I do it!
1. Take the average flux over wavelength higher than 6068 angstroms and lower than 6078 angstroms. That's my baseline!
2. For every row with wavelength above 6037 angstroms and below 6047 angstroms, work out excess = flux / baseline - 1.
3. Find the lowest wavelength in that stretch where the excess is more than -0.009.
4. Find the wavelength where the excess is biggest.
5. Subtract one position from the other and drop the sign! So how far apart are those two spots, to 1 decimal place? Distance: 1.4 angstroms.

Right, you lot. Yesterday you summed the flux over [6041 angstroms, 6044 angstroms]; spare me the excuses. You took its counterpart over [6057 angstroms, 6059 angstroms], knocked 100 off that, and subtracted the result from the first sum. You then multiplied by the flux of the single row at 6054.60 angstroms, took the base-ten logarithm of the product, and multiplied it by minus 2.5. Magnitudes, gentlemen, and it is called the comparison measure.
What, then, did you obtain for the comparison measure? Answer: -7.74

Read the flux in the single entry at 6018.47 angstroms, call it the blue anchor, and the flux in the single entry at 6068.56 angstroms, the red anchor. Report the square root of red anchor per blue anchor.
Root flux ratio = 0.95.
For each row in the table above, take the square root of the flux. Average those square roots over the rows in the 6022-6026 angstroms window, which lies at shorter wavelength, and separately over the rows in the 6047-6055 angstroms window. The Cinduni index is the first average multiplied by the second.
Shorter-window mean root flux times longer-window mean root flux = 11.9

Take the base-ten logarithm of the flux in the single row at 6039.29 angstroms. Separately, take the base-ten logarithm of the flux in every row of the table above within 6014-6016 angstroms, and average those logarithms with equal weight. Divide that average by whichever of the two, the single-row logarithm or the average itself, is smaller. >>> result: 1.00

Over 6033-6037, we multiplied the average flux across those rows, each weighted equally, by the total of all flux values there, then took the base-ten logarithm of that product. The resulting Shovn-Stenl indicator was 2.68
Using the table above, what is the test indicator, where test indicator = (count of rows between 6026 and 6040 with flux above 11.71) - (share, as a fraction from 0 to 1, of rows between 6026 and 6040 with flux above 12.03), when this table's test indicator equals 7.4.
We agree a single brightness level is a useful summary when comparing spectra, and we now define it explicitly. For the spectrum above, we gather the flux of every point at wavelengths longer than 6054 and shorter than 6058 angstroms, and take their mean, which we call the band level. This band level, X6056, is 11.8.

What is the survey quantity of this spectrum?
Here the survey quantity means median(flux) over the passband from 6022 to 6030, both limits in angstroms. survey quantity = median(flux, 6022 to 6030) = 12.0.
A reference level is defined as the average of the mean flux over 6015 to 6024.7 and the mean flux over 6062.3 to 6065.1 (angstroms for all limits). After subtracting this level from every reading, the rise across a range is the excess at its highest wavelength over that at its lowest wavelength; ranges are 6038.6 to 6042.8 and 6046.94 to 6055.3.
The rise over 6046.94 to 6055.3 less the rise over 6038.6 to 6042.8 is -2.5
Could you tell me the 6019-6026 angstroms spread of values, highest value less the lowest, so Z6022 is 2.0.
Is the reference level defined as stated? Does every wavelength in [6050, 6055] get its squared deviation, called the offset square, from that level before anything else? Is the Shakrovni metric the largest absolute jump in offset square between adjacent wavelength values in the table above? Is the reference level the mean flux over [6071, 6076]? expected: 0.3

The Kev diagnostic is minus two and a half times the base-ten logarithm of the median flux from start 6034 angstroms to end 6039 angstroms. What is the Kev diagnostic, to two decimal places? -2.78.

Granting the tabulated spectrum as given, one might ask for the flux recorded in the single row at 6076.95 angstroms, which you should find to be 11.25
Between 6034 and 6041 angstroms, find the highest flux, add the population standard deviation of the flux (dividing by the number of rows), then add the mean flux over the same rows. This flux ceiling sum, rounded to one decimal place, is 26.0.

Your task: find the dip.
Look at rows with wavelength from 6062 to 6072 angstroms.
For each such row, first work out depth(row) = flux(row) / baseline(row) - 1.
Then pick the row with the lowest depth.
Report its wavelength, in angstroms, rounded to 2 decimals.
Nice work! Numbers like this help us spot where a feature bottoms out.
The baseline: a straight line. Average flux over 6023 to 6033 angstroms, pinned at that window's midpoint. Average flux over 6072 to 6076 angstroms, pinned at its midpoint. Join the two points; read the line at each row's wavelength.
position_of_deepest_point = 6069.96 angstroms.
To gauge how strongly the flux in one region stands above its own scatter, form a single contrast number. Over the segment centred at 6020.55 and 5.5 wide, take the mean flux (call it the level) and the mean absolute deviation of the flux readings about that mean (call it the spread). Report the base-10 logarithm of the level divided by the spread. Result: 1.1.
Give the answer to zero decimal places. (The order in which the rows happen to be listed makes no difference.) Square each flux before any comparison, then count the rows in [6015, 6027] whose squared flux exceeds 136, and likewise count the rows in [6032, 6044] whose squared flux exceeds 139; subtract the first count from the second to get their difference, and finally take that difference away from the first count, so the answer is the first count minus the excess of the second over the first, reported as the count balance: 4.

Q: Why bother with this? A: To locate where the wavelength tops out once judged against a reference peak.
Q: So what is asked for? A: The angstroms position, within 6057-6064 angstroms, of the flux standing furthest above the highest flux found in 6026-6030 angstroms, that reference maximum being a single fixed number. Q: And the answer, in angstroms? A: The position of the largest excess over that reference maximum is 6061.58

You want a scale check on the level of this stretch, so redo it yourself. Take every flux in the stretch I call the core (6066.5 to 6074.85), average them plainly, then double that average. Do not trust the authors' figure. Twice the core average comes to 24.0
